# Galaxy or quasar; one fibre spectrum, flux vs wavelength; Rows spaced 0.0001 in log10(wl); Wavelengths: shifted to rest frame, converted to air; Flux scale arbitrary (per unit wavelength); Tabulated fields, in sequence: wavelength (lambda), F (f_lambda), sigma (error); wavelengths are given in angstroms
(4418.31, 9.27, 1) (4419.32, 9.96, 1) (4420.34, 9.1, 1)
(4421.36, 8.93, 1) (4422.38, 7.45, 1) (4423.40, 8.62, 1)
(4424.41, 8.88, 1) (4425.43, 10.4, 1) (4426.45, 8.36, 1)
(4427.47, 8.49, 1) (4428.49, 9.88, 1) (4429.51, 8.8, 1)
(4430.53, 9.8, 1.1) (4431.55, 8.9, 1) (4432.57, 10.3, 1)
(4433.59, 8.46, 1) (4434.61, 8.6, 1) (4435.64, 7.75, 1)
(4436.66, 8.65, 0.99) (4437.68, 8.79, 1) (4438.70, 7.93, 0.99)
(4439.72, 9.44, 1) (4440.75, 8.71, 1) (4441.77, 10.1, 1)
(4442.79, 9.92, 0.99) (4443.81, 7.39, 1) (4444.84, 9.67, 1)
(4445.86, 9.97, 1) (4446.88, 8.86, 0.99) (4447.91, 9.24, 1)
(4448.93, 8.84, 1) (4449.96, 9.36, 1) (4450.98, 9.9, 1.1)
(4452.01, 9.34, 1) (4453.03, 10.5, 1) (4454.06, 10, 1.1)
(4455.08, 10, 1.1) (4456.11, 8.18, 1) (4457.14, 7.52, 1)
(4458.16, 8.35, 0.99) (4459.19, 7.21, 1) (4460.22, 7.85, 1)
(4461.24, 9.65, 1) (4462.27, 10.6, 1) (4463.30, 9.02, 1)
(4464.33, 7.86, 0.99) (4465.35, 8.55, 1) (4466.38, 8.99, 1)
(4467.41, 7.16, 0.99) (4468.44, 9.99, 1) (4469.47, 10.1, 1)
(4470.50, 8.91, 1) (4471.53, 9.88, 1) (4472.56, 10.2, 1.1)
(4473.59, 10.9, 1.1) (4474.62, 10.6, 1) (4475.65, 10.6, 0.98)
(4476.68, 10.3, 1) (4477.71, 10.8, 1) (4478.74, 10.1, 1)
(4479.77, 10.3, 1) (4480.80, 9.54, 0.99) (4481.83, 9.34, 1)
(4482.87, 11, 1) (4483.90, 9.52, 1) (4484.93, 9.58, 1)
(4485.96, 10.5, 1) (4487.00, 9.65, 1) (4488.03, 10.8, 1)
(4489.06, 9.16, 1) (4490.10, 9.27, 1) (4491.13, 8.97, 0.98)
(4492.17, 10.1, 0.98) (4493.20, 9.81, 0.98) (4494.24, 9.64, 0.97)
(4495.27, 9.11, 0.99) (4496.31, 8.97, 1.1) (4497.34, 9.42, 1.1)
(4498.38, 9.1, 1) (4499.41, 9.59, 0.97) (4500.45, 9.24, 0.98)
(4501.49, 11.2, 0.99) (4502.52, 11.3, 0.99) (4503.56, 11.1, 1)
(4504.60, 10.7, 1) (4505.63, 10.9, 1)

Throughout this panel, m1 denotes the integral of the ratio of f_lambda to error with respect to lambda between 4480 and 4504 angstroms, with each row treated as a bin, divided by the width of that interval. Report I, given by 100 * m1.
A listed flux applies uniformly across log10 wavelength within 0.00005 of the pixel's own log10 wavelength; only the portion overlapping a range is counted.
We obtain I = 983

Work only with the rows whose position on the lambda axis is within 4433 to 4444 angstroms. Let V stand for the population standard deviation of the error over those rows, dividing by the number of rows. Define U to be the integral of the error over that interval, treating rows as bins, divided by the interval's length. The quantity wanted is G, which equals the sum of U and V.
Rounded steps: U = 0.997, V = 0.004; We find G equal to 1.00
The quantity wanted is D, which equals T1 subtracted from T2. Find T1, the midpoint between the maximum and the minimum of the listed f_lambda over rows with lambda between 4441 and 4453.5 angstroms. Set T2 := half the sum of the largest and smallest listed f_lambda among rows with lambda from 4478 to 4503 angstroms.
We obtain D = 1.2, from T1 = 8.9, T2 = 10.1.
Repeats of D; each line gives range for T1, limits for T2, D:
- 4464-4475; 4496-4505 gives 1.1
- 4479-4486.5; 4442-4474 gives -1.1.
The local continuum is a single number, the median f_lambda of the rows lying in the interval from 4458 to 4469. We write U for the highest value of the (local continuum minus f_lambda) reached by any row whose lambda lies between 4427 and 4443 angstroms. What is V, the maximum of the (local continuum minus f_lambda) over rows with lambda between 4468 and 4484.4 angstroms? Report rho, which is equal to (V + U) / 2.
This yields 0.22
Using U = 0.80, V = -0.4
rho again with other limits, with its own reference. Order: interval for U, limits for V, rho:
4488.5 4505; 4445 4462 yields 0.46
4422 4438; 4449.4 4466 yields 1.22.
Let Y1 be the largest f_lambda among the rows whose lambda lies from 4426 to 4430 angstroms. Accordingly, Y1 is 9.88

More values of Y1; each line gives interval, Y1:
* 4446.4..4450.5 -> 9.36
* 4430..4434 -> 10.3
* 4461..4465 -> 10.6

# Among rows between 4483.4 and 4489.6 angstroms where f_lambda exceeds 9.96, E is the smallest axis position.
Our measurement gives 4485.96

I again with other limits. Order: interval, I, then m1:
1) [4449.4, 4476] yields 910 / 9.10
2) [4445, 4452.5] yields 926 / 9.26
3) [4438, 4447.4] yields 913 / 9.13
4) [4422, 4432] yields 889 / 8.89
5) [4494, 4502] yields 943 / 9.43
